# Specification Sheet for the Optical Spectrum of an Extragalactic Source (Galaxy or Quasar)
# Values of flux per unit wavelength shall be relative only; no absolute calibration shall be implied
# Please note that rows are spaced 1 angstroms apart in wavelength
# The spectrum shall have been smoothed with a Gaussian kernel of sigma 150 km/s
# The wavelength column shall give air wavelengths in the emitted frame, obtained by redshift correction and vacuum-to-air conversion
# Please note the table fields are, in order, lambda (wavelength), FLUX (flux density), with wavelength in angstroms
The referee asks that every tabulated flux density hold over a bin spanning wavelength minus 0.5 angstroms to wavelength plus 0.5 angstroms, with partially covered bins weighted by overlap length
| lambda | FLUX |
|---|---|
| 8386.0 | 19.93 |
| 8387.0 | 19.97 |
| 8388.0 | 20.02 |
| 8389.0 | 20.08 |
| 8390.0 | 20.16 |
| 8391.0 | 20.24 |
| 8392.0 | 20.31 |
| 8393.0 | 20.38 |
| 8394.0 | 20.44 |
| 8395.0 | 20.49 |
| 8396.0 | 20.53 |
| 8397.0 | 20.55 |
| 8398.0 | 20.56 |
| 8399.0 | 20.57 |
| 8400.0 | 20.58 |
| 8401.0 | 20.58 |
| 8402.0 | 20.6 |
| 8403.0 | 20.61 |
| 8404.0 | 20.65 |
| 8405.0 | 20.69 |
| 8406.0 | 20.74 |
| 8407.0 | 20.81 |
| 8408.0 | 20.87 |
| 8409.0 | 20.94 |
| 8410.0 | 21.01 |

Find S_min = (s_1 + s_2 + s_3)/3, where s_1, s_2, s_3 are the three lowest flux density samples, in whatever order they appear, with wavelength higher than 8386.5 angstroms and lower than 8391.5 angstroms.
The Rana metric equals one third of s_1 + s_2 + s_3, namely 20.0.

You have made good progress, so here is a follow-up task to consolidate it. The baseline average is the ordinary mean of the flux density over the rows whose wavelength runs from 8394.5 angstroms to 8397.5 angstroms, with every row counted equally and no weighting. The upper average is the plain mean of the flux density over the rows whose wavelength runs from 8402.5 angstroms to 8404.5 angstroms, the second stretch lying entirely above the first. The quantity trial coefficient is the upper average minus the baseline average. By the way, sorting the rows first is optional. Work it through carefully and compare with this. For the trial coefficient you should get 0.11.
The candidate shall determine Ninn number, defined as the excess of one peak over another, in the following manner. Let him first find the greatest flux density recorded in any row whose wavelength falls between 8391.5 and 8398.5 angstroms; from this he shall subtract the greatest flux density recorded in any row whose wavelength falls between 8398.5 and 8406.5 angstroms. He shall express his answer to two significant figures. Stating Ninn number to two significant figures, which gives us -0.18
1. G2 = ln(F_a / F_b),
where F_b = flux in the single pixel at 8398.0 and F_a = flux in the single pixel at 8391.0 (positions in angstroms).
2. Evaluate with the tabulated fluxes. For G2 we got -0.016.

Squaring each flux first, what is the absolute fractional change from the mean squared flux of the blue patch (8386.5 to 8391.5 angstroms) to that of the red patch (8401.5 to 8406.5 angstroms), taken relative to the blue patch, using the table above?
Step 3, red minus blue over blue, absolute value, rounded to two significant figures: 0.057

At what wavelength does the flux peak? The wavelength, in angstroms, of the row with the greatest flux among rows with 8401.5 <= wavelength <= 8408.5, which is 8408.0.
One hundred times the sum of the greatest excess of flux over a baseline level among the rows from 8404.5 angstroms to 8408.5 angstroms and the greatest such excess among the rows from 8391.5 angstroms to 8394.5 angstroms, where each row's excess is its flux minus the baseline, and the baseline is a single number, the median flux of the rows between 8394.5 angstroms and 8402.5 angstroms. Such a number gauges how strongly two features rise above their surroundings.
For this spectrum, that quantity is 18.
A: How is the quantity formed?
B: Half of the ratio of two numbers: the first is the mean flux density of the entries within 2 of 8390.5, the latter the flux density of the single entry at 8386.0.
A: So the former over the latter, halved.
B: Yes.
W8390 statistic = 0.507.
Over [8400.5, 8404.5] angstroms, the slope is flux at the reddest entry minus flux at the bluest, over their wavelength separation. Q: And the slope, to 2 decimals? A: 0.02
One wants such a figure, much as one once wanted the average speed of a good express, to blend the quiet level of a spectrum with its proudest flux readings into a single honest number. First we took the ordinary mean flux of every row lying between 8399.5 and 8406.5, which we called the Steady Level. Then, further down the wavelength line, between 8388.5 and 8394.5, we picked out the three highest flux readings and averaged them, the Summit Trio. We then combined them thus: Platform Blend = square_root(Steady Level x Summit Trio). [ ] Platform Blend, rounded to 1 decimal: 20.5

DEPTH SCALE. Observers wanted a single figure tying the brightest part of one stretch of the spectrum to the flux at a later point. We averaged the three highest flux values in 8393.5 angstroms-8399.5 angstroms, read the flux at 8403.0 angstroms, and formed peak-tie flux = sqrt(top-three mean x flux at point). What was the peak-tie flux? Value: 20.6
